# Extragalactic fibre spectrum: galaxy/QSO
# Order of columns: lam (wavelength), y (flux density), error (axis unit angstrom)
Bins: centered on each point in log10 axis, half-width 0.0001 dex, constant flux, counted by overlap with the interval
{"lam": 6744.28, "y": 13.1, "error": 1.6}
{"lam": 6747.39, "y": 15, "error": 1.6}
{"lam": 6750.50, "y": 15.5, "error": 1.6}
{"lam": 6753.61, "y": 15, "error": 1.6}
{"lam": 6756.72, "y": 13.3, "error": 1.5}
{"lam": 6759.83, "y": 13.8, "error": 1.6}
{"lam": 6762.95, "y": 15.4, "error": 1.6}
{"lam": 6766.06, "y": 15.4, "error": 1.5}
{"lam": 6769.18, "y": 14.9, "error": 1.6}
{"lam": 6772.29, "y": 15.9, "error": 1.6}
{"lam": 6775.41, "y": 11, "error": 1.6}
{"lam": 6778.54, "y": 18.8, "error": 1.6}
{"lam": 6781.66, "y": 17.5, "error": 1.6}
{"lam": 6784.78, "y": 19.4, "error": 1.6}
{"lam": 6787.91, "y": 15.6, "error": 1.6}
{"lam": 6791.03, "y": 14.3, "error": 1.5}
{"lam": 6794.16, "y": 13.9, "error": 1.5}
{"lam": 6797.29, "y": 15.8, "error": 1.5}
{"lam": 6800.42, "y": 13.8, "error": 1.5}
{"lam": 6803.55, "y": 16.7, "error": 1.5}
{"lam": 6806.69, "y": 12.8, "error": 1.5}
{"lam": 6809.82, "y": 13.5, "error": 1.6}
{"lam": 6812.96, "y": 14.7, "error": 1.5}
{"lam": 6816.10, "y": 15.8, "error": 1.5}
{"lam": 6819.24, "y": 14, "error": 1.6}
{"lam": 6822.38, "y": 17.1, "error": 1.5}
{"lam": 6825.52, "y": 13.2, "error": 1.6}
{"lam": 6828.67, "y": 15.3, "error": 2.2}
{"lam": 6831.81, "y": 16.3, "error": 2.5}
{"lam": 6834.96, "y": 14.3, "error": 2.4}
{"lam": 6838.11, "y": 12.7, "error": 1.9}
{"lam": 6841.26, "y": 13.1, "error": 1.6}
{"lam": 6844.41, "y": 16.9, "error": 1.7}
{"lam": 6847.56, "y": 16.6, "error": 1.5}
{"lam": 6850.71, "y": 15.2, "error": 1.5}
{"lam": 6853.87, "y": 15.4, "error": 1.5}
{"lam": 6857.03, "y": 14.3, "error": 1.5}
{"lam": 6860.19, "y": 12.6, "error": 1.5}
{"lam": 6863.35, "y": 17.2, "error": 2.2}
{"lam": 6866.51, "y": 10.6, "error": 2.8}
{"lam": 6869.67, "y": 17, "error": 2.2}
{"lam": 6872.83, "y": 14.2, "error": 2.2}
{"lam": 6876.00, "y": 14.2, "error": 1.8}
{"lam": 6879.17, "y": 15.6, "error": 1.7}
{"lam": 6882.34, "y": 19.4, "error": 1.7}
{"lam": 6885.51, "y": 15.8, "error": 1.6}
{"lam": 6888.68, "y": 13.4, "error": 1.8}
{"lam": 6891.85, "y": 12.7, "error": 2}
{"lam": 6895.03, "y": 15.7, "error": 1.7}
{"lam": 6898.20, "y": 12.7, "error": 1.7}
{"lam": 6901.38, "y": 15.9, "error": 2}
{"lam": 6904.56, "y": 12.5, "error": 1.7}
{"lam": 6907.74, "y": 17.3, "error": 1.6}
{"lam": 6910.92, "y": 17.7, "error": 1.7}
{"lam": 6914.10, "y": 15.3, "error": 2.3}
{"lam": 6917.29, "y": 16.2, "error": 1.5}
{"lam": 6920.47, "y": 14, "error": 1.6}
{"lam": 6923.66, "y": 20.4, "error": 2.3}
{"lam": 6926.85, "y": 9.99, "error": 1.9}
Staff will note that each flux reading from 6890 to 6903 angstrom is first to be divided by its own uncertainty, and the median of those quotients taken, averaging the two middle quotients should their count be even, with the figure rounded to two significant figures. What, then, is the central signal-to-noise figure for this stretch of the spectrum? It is 7.7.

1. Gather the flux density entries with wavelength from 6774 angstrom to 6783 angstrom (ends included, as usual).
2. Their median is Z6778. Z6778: 17.5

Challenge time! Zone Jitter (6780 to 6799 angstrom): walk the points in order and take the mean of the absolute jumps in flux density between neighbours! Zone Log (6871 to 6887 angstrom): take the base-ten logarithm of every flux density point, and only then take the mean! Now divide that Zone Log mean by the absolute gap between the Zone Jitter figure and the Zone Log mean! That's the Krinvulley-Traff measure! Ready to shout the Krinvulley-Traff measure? 1.8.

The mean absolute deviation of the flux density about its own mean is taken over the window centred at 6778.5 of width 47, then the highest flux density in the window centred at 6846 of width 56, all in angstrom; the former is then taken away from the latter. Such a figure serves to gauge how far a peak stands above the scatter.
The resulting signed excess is 15.6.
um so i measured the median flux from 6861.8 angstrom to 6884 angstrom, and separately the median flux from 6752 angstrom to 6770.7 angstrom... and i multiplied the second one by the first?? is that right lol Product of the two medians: 233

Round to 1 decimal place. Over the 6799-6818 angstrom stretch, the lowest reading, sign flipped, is -12.8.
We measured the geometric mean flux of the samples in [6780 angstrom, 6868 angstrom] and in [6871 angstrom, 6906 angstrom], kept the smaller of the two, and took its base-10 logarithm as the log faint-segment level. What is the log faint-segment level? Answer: 1.16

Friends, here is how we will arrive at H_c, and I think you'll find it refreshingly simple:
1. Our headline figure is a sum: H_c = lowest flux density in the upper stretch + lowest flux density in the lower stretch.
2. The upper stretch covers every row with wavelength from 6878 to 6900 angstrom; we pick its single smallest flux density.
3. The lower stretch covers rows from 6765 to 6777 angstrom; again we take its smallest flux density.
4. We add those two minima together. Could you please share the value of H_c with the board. 23.7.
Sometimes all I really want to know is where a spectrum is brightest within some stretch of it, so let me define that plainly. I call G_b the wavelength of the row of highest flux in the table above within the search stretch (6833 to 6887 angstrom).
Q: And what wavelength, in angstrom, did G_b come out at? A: 6882.34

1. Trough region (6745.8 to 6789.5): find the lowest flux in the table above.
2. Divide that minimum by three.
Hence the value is 3.67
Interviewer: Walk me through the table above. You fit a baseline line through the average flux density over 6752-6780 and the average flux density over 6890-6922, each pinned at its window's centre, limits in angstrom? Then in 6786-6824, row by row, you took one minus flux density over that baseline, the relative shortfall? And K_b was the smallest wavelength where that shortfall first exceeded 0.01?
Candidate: 6791.03 angstrom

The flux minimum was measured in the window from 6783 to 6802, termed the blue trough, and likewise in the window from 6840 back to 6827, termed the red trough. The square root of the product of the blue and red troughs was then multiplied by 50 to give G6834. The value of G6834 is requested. 662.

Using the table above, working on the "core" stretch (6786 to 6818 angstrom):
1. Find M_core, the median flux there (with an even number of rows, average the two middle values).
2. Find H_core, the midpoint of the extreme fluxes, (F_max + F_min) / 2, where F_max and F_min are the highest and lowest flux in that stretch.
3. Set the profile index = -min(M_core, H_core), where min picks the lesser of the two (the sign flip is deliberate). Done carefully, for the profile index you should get -14.50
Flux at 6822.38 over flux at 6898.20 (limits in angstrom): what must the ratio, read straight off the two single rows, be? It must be 1.35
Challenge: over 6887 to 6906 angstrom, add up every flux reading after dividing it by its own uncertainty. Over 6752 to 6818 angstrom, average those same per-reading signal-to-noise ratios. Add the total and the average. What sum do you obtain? 56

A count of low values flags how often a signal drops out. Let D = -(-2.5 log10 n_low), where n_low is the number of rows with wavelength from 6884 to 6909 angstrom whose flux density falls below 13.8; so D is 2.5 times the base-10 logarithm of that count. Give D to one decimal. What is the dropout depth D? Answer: 1.5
